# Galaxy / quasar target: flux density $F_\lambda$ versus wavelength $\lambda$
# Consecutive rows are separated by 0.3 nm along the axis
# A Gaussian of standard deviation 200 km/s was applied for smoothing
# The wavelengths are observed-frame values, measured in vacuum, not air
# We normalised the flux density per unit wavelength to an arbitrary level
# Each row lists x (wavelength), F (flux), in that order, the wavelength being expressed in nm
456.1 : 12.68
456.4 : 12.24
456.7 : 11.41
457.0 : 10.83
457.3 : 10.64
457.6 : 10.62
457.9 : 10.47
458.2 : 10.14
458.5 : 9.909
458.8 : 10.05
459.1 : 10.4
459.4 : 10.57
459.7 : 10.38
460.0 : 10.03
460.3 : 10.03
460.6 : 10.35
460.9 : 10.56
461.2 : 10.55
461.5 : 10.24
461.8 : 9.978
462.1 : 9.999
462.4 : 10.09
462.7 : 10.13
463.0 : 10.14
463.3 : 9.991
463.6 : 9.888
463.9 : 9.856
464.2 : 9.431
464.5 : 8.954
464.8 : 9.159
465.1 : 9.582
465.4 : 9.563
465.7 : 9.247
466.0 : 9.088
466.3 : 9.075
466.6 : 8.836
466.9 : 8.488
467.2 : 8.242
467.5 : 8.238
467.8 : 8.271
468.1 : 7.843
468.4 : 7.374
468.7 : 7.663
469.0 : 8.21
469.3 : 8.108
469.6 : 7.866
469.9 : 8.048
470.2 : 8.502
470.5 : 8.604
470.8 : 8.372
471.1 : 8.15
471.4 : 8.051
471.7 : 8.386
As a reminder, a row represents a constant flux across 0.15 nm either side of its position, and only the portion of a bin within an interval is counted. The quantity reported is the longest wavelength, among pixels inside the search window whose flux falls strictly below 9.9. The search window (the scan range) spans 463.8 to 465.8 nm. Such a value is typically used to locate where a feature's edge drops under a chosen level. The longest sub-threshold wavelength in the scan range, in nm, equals 465.7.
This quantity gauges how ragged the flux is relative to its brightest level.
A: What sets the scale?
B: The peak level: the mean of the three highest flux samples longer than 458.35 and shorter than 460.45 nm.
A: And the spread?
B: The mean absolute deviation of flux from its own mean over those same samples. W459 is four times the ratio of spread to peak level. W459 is 0.083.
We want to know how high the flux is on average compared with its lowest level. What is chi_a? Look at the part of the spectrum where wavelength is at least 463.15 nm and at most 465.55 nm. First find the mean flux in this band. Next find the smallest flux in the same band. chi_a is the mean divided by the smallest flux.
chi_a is 1.07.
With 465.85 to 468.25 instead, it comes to 1.09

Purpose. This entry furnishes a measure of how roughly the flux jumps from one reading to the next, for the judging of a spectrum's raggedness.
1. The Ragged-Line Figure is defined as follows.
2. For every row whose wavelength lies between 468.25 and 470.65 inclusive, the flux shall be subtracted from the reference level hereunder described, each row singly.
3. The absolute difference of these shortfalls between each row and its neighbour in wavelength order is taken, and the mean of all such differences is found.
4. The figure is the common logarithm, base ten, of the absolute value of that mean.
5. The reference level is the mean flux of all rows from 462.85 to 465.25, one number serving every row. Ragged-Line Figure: -0.56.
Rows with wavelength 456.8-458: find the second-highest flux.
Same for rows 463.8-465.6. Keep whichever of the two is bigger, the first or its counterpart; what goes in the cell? 10.6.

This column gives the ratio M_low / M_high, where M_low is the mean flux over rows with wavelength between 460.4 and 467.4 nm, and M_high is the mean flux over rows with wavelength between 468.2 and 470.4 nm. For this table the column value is 1.21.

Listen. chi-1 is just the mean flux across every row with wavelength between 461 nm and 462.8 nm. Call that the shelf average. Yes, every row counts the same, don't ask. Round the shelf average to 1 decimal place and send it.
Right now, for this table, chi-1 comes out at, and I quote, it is 10.2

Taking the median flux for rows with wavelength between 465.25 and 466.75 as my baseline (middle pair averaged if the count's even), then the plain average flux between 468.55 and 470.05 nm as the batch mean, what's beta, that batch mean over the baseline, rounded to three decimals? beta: 0.878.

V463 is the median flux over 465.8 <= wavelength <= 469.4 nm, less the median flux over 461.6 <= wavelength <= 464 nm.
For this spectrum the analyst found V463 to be -1.8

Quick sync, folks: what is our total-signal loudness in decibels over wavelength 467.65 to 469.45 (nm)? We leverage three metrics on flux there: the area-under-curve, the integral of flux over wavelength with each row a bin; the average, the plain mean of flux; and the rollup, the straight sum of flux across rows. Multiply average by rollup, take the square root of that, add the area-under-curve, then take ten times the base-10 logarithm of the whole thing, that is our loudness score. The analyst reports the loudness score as 15.3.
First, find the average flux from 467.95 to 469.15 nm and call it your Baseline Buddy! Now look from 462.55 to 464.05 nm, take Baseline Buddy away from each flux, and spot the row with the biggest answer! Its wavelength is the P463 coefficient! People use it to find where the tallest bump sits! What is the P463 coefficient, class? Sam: 463.0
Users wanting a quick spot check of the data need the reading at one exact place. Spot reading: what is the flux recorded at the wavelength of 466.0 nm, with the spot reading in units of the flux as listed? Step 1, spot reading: 9.088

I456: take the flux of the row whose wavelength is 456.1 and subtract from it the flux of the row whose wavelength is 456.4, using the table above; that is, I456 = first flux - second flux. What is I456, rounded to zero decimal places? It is 0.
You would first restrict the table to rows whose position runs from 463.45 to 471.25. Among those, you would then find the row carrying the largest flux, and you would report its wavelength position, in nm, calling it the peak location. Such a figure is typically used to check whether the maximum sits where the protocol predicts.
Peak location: 463.6 nm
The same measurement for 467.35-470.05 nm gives 467.8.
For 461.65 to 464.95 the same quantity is 463.0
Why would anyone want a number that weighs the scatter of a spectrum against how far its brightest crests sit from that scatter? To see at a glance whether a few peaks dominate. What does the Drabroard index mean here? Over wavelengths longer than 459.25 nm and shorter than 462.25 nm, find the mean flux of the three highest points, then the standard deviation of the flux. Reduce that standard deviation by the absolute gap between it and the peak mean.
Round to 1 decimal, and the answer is -10.1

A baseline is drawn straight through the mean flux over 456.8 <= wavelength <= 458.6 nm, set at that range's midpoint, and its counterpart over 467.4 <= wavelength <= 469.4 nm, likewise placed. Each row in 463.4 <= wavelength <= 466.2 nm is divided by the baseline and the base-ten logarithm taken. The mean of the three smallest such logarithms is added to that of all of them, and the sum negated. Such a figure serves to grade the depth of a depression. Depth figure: -0.045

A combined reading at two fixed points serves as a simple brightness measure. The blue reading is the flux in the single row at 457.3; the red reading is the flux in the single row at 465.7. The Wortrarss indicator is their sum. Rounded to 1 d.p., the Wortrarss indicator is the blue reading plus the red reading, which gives 19.9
